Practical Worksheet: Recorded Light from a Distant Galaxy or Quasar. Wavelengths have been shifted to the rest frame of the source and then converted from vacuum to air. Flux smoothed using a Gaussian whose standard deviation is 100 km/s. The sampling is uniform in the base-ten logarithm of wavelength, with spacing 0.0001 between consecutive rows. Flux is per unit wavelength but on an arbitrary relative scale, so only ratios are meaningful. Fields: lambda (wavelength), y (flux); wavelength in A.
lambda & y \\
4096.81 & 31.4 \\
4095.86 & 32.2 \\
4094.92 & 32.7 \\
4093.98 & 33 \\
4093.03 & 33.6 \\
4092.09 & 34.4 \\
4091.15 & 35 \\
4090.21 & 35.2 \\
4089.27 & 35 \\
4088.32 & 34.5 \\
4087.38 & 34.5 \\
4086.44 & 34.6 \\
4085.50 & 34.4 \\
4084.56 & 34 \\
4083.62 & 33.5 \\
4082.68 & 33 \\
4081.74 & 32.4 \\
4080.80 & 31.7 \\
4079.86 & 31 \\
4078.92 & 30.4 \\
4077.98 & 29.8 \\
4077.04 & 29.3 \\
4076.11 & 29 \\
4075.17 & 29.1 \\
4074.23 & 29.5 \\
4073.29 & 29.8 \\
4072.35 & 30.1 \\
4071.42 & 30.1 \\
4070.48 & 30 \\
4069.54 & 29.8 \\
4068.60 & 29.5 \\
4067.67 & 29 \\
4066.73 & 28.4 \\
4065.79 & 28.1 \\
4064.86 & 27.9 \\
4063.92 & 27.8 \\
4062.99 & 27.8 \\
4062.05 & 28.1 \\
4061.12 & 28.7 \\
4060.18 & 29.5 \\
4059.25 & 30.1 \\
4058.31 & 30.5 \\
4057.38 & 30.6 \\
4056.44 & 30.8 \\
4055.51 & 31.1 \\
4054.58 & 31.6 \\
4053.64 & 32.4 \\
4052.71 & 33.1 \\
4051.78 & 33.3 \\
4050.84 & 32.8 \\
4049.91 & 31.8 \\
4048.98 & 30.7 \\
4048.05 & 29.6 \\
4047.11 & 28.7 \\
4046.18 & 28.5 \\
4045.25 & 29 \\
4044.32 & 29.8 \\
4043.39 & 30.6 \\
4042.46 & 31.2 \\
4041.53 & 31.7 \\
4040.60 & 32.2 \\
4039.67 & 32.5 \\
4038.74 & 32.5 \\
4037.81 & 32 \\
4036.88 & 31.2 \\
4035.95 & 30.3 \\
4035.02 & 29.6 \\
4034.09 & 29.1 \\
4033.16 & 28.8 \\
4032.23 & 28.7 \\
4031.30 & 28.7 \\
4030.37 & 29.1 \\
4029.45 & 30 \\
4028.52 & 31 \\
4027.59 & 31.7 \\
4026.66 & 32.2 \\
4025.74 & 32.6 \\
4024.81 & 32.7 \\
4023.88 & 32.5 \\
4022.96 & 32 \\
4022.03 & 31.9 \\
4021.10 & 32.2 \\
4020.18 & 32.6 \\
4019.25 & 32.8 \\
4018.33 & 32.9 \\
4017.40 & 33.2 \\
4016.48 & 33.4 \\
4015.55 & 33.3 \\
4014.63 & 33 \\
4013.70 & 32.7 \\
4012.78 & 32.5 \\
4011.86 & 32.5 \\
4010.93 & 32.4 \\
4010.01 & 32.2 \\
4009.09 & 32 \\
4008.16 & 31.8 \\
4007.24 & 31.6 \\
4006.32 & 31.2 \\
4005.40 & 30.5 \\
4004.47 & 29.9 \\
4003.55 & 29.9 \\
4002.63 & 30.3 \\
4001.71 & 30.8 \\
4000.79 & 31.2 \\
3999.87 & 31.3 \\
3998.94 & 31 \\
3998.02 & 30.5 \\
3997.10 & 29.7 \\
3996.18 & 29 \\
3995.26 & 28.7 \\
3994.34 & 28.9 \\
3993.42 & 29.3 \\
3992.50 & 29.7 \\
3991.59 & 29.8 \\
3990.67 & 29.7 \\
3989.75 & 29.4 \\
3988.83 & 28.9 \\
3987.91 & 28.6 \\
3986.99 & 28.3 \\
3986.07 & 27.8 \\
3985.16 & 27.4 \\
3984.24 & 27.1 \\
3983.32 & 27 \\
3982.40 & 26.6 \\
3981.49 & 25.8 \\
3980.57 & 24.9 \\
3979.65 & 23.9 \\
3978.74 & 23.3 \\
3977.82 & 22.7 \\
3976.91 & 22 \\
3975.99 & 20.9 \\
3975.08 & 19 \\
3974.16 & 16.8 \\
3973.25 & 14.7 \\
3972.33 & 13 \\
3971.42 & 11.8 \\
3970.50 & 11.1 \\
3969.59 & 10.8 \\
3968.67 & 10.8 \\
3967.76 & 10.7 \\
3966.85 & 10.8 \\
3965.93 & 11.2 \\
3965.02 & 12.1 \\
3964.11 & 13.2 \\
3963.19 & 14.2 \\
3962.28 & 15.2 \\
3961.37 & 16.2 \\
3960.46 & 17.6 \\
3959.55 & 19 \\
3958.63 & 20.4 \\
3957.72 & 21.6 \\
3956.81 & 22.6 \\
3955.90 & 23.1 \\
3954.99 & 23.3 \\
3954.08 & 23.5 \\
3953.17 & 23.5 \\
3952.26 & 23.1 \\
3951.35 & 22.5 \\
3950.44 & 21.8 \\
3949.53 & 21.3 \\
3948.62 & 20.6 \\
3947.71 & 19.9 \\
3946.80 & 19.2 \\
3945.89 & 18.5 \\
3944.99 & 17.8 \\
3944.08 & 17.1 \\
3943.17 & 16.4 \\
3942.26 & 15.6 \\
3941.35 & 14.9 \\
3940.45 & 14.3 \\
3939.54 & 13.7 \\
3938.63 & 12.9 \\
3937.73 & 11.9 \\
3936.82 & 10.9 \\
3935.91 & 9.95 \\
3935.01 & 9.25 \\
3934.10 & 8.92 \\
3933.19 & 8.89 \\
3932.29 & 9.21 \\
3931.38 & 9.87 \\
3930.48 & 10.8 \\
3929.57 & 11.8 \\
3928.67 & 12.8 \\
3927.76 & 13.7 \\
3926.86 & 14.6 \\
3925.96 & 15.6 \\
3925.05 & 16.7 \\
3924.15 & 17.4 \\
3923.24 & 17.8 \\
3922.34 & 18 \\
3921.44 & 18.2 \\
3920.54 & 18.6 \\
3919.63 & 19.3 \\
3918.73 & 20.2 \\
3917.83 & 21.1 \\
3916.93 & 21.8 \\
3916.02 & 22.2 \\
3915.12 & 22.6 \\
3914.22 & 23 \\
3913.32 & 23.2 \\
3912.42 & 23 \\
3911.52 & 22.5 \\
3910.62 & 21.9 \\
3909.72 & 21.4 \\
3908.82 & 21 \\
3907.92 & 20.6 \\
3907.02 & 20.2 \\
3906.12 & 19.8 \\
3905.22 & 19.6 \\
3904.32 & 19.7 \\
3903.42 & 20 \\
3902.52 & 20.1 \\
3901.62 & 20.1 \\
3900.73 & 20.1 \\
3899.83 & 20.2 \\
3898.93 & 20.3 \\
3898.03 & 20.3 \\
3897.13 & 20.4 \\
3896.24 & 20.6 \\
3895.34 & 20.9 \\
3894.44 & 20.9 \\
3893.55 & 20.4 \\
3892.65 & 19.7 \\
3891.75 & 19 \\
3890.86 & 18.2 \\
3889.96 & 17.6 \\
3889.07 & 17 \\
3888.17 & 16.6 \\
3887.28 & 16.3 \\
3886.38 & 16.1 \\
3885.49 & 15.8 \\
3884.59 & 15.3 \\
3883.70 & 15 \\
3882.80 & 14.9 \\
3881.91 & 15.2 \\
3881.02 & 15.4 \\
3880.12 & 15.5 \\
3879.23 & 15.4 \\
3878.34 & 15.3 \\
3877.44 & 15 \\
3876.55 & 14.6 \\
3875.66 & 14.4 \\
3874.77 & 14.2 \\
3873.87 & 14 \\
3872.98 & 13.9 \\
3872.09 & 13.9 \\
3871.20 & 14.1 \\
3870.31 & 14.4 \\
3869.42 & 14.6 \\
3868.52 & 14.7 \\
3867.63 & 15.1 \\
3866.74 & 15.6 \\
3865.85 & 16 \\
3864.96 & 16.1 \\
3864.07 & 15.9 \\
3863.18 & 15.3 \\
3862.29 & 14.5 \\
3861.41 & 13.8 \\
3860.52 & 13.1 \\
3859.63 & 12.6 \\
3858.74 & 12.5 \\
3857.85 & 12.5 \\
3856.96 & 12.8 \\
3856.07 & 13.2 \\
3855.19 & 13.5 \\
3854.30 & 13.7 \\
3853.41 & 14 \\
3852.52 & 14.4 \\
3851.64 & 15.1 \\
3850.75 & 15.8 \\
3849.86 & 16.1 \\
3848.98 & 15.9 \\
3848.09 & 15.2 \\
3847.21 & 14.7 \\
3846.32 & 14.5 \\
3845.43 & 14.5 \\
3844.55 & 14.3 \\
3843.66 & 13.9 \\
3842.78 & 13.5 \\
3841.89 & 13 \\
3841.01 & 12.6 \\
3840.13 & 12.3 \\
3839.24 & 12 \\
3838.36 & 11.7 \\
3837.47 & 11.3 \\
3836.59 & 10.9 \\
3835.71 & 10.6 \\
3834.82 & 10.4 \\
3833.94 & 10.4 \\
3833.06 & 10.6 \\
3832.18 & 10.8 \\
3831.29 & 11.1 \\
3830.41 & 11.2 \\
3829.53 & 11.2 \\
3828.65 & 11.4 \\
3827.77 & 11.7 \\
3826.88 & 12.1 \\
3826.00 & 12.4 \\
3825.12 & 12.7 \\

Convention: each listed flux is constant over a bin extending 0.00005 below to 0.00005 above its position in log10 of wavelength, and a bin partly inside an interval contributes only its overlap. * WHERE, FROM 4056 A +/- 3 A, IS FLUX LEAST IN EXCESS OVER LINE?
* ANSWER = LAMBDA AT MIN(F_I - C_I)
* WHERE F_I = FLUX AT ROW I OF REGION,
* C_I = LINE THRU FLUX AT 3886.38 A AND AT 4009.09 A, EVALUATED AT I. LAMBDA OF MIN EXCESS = 4058.31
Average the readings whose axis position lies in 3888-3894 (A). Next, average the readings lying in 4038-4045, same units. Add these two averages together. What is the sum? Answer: 50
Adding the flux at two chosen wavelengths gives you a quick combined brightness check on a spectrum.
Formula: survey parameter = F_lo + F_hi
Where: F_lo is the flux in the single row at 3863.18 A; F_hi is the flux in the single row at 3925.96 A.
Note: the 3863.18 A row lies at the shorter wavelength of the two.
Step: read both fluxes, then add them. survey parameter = 31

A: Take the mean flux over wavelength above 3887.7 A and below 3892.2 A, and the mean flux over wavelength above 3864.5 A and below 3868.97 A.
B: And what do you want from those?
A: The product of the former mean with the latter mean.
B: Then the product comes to 274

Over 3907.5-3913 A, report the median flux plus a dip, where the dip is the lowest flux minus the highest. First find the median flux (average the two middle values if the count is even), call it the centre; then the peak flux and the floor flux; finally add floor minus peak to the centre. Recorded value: 19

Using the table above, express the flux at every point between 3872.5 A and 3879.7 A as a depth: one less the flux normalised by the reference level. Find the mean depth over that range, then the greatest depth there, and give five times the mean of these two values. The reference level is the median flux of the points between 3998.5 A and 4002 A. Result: 2.7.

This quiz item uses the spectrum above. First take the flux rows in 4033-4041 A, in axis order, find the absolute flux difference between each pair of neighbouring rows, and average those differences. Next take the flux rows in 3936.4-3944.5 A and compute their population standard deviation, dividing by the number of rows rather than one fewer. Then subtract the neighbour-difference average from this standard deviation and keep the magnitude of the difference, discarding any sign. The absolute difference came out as 1.4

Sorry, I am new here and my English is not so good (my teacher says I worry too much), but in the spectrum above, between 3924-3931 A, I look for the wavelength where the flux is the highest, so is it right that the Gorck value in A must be 3924.15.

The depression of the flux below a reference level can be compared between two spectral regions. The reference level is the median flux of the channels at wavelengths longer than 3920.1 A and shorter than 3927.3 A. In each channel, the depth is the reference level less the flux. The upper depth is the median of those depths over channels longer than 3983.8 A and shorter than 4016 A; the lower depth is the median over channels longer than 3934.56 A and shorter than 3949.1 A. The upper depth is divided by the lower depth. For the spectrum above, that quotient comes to -5.4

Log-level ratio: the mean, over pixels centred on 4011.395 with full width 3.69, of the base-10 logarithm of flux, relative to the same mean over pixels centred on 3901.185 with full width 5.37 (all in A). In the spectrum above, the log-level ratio 1.16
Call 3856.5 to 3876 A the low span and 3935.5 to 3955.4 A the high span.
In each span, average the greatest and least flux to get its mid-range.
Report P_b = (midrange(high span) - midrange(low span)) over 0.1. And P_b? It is 24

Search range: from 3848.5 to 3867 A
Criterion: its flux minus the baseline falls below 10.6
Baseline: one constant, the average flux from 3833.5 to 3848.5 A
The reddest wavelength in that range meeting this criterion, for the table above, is 3866.74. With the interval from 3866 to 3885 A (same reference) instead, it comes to 3884.59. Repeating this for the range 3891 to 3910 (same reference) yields 3909.72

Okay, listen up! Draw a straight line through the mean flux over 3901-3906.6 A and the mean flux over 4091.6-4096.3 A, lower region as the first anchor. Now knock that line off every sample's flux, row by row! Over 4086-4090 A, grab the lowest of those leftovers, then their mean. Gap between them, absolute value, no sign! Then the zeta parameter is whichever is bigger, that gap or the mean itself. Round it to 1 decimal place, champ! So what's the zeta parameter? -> 1.9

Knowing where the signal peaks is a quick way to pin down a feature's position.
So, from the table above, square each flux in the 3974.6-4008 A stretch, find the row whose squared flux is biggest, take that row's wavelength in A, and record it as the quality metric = 4007.24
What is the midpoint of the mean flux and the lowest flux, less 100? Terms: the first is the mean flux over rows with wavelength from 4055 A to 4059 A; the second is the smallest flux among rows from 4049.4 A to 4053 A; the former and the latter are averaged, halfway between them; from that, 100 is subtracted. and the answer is -69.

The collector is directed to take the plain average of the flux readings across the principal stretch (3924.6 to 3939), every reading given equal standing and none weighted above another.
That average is 12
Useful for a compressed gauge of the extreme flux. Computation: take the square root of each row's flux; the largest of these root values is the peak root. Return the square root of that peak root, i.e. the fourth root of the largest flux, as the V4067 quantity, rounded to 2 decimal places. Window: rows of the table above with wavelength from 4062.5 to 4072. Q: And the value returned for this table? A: 2.34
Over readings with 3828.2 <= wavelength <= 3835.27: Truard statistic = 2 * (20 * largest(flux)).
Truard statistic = 456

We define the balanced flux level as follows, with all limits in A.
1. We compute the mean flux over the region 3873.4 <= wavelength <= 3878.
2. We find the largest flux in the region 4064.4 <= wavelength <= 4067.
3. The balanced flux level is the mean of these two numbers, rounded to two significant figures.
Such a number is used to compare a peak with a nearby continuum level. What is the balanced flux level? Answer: 21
